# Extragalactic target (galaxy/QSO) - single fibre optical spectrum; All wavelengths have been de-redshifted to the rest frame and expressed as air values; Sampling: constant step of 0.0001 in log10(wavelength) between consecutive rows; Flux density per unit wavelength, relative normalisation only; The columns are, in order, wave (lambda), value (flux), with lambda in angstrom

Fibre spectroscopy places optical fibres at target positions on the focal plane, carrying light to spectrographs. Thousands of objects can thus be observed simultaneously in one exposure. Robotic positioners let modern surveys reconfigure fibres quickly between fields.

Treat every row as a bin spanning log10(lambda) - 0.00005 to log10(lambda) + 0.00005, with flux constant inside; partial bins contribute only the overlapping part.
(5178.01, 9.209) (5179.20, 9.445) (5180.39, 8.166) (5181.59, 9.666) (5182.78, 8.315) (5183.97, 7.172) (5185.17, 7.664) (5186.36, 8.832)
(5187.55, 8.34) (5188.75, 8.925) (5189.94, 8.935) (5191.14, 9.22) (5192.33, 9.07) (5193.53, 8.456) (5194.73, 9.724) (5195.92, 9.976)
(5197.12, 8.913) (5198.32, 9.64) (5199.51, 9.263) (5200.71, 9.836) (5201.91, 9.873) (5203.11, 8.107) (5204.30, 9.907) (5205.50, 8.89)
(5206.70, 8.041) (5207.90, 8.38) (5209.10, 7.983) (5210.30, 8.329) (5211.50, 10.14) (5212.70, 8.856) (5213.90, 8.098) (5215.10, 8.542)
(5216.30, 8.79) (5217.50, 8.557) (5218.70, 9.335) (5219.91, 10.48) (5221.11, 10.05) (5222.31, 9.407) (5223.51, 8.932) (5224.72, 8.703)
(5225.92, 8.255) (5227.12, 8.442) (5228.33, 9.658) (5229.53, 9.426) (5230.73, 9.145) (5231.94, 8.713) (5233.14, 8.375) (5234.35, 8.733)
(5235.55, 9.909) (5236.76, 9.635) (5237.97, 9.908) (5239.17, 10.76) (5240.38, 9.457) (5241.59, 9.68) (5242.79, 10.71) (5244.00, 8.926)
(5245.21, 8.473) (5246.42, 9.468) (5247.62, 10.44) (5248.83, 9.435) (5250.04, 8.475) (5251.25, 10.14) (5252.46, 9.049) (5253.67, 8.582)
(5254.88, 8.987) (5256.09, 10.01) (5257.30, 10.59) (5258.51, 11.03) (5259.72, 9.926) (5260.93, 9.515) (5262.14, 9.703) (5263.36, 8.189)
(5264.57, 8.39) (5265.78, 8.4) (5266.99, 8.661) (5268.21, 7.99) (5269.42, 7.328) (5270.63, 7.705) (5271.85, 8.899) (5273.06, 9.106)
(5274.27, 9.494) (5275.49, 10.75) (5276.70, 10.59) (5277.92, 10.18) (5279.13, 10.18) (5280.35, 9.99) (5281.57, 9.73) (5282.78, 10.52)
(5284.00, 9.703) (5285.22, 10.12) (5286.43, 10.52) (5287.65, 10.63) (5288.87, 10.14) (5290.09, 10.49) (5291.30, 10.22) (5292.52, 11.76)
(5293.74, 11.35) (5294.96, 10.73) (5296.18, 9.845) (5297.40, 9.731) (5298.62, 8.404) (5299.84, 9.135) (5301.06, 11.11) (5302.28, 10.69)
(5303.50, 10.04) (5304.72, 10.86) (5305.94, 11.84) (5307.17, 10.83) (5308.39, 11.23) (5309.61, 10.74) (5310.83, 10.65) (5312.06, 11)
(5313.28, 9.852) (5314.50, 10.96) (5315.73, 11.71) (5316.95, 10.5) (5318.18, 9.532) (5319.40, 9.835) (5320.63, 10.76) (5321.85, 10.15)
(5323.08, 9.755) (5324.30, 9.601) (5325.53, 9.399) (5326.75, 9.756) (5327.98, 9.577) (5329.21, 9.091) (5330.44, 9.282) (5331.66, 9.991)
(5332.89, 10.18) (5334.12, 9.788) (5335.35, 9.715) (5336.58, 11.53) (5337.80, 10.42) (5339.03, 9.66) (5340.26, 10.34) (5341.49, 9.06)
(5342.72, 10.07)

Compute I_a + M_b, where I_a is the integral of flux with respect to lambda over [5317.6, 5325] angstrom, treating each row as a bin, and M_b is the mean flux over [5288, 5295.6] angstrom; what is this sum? 84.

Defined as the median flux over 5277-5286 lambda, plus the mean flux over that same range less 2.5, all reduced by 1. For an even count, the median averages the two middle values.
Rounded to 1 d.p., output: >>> 16.7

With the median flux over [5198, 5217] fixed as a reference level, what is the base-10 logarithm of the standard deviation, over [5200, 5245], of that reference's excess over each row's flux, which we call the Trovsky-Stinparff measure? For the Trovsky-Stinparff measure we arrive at -0.11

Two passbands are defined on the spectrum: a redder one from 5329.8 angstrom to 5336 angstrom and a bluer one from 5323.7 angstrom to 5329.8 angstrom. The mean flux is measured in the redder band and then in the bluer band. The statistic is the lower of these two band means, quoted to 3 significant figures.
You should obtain 9.48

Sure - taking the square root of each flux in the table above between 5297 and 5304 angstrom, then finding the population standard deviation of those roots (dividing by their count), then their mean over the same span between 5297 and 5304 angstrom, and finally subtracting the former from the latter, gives 2.99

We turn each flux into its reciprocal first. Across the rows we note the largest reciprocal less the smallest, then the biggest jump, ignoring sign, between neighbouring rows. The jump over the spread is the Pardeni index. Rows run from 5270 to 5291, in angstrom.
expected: 0.47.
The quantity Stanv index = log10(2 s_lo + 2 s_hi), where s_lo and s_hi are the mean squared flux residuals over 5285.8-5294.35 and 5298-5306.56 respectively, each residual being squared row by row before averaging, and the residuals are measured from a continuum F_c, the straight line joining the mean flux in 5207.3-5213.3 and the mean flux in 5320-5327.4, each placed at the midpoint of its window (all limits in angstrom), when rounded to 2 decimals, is 0.81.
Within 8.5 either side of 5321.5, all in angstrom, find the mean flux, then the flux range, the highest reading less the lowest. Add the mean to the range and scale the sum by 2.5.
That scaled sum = 32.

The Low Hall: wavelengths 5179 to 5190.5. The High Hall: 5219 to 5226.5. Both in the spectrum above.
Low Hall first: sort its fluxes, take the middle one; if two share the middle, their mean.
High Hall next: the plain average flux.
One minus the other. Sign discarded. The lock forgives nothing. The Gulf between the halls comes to 0.72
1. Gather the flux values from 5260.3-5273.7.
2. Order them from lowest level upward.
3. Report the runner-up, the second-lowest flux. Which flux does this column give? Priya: 7.705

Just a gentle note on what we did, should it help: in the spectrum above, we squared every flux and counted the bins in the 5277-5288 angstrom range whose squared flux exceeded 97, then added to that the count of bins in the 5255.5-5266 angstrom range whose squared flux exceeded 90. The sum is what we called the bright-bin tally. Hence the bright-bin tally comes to 13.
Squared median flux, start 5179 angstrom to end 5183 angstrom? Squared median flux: 79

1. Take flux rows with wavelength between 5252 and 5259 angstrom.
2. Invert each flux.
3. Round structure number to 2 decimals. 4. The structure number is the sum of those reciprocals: 0.62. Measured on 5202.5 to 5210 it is 0.71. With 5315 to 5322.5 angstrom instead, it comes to 0.58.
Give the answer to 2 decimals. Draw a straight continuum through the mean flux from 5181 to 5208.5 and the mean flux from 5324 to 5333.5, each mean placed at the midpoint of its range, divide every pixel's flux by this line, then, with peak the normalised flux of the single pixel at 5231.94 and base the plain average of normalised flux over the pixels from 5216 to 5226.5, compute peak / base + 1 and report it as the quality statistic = 1.94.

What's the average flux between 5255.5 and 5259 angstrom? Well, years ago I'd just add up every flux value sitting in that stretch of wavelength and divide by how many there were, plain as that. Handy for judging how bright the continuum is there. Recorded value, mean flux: 10.5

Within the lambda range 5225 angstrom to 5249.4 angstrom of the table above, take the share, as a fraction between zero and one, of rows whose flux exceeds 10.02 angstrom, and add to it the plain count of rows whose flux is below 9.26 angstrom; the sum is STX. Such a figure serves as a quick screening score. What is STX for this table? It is 8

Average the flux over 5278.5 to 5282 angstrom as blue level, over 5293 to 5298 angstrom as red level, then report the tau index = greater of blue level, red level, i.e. 10.4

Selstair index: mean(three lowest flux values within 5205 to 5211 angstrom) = 8.1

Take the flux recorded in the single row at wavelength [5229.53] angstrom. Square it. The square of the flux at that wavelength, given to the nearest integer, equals 89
